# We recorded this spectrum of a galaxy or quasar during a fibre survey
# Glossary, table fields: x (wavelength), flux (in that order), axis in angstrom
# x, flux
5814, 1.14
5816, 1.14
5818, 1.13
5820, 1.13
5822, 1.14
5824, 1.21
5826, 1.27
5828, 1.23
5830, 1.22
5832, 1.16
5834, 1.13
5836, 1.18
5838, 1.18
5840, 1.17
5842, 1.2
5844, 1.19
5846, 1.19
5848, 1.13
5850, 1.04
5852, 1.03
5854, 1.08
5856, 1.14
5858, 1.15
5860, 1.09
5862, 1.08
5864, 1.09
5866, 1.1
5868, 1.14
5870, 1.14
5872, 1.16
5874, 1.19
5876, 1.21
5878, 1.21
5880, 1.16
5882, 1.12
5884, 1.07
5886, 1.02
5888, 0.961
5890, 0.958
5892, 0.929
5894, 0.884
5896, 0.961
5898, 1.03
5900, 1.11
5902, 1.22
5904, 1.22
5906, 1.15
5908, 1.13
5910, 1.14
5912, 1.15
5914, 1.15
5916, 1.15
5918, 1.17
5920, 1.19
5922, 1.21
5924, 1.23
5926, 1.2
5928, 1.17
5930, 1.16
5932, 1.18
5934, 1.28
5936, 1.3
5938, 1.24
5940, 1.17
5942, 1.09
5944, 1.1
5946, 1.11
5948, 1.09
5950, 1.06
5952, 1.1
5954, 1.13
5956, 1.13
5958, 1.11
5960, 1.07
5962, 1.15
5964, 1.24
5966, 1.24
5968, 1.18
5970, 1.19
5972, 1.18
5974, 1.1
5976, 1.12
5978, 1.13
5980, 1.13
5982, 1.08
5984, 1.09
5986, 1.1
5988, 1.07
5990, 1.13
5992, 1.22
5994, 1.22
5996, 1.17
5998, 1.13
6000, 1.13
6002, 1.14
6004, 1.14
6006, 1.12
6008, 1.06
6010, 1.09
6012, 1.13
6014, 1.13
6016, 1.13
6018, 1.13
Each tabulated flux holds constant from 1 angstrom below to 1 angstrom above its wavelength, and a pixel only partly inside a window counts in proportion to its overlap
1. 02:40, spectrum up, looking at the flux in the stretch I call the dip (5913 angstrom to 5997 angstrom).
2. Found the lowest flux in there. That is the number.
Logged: 1.06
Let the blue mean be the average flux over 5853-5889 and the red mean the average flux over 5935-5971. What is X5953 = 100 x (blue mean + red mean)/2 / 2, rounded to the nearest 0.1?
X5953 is 56.7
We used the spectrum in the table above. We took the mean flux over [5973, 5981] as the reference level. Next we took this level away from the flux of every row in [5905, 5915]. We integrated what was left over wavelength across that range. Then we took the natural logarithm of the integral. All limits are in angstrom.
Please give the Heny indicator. -1.4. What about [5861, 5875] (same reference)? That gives -2.1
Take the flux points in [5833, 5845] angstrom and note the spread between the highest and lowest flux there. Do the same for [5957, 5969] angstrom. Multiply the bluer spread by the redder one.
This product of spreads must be 0.012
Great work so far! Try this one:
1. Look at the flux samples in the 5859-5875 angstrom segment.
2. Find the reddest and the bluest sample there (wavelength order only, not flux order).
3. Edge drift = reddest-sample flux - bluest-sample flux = 0.10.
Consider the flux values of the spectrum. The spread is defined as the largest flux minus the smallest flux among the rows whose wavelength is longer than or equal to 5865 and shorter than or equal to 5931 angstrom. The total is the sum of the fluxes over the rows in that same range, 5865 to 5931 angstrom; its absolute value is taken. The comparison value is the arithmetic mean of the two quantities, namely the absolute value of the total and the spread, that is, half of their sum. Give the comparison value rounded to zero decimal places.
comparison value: 19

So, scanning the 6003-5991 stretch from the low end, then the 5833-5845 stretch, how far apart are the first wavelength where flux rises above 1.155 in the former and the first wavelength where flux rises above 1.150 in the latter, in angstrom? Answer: 156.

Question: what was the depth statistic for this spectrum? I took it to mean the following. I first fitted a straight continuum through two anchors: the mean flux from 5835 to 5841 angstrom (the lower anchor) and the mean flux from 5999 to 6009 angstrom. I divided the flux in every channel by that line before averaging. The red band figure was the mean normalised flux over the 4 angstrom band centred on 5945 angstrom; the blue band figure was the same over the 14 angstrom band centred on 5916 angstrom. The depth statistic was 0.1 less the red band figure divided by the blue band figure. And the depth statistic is -0.86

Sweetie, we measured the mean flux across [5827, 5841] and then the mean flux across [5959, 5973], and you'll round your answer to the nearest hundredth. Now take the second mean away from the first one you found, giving 0.00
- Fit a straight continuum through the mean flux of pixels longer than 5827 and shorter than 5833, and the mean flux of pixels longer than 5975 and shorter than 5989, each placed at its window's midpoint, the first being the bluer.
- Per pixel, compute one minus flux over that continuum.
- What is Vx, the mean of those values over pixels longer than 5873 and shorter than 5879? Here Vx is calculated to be -0.03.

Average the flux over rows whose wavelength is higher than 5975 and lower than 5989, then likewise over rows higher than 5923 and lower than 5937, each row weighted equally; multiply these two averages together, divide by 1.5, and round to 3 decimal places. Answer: 0.895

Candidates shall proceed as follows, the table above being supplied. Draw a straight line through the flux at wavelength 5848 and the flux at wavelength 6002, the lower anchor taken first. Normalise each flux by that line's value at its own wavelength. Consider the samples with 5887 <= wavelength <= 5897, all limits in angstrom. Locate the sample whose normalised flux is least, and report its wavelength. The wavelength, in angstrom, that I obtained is 5894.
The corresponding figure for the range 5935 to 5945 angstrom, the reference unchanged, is 5942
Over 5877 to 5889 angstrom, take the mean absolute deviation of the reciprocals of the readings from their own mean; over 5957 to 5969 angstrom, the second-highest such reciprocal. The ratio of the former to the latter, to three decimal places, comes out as 0.069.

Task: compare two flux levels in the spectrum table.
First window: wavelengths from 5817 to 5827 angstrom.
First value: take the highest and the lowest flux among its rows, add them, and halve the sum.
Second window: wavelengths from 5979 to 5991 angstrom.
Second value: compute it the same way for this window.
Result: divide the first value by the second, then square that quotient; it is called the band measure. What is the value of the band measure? 1.19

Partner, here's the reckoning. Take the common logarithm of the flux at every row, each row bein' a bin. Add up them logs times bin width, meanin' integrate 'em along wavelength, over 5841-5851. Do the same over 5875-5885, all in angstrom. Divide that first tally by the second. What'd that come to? 1.0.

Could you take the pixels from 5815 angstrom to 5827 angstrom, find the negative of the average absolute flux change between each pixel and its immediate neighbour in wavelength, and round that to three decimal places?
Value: -0.030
